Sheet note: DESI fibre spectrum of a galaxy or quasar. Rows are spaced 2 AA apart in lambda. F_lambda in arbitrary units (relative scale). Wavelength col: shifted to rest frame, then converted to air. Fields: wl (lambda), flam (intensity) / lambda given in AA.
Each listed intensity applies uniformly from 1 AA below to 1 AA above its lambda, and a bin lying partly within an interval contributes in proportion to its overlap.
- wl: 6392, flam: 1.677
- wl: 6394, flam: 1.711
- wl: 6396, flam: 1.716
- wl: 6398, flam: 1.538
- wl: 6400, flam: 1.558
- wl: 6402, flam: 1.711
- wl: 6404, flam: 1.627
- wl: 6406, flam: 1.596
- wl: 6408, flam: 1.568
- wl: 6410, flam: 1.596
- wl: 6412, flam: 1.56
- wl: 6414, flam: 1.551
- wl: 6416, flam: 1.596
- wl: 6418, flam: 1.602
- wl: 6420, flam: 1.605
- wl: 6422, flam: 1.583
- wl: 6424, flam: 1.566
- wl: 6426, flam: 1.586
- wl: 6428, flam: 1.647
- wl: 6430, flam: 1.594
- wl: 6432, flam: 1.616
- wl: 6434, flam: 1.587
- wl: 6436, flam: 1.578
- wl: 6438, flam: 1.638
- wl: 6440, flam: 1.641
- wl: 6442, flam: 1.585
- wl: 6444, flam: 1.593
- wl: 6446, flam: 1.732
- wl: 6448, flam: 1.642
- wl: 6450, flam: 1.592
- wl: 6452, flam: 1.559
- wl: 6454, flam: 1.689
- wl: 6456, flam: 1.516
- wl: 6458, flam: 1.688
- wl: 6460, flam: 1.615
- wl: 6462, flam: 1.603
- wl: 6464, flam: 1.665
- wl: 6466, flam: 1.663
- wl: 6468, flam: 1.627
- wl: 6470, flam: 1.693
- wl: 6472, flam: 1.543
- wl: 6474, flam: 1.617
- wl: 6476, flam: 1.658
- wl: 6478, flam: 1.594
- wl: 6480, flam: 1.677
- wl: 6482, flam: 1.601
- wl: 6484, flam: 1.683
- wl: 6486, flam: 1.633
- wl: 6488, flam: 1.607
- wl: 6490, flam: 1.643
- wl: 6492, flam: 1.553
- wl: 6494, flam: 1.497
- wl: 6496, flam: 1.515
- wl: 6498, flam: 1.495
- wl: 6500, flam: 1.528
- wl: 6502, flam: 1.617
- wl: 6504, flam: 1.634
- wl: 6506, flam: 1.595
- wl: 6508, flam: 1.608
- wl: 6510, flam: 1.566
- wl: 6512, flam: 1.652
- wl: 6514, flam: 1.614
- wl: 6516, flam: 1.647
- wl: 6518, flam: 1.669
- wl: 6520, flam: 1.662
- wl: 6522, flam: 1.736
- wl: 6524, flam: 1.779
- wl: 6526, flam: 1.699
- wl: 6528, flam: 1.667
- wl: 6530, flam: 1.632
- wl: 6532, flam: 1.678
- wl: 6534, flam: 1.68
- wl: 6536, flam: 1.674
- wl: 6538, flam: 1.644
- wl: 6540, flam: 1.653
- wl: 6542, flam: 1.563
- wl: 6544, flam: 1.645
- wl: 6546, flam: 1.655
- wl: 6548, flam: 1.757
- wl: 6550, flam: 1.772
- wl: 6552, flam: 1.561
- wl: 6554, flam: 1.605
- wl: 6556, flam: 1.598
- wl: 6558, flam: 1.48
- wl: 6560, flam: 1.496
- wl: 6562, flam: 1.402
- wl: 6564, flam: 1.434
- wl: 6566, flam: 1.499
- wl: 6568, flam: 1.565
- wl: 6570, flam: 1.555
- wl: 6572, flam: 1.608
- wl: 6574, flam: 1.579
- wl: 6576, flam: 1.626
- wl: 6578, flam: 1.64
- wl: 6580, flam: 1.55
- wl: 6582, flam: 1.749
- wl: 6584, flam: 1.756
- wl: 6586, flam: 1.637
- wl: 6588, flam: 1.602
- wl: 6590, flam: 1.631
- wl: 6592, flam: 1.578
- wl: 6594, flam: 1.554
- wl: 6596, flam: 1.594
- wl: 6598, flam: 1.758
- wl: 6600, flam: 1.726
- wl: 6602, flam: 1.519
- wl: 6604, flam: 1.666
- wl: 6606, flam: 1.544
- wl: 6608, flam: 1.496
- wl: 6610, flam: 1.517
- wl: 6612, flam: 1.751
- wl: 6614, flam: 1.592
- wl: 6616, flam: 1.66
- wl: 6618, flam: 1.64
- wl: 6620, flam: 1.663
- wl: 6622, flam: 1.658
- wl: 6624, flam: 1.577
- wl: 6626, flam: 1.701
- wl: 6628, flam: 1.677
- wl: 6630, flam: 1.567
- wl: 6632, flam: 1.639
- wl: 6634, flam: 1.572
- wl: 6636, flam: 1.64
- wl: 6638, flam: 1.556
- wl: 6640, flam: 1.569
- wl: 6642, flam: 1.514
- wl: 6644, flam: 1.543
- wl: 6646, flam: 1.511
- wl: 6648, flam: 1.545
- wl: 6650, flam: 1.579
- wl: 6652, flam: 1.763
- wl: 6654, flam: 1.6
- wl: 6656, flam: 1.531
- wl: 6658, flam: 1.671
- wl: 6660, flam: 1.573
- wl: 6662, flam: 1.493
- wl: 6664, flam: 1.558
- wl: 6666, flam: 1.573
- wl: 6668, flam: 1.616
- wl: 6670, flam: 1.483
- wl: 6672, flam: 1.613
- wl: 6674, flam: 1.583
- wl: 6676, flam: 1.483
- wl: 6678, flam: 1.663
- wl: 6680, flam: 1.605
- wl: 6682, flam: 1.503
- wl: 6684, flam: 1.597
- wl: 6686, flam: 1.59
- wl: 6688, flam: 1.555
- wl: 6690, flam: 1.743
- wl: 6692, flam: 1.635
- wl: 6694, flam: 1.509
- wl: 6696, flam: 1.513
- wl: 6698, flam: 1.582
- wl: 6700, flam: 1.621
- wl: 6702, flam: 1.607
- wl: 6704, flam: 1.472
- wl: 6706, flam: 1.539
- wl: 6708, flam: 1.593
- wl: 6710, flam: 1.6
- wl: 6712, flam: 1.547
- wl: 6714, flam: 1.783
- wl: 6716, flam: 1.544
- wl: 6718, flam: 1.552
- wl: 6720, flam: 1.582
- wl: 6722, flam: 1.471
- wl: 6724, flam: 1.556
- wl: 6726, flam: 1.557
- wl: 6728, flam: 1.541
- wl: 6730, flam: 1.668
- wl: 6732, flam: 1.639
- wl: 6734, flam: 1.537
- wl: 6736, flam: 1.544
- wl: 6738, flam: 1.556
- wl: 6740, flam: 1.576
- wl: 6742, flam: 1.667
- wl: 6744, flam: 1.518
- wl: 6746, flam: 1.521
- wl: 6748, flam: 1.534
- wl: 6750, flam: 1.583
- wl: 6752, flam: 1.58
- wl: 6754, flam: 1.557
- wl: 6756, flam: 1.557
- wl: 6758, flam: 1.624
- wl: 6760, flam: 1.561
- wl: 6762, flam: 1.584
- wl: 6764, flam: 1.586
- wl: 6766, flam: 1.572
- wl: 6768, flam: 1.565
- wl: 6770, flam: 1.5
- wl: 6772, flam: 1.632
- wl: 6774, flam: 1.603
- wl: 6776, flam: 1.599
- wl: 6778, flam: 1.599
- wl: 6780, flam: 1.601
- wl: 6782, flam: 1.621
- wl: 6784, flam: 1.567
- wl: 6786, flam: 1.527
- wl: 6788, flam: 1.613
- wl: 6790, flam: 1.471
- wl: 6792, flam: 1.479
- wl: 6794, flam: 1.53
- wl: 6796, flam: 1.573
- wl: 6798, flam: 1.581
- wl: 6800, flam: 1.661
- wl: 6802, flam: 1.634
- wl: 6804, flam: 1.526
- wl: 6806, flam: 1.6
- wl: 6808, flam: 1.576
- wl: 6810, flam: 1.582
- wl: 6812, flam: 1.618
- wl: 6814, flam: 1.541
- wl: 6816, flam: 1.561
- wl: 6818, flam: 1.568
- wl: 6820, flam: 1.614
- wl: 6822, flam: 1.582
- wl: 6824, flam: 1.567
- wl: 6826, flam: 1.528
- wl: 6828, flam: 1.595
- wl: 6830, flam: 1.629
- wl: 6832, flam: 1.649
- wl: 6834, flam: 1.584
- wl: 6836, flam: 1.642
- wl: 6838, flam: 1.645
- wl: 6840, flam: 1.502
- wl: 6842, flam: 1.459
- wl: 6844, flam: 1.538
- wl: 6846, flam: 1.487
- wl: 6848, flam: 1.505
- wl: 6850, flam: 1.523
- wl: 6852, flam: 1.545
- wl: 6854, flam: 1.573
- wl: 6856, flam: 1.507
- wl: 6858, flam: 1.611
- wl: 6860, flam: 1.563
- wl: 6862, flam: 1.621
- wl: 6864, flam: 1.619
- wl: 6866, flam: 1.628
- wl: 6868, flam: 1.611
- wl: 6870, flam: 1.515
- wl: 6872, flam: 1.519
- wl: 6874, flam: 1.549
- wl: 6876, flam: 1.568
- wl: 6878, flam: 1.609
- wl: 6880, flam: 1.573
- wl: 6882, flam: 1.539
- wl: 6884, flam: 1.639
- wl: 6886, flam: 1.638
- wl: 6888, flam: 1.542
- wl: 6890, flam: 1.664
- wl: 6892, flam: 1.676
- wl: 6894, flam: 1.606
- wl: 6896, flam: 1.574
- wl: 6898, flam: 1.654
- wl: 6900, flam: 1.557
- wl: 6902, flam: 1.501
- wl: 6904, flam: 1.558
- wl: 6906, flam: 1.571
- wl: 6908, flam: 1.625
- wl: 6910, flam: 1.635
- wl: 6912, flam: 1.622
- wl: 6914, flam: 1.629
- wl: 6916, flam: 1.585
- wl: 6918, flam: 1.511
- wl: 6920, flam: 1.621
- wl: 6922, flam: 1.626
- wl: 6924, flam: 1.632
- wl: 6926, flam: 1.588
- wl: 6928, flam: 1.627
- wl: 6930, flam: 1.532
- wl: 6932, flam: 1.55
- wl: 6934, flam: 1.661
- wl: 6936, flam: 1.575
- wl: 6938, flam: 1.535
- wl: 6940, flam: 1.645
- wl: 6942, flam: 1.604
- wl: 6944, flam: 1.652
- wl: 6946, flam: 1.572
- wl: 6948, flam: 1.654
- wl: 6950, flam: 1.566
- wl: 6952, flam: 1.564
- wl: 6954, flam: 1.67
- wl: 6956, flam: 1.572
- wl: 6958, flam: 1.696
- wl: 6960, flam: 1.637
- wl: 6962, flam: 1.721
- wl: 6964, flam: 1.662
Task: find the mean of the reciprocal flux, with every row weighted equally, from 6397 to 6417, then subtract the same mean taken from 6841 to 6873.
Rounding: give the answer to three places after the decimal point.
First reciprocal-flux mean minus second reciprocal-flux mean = -0.016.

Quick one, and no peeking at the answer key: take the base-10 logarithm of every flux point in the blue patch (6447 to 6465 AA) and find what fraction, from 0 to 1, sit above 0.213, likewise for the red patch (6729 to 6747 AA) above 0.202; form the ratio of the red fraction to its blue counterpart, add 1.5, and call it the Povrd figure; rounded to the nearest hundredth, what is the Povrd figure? 2.25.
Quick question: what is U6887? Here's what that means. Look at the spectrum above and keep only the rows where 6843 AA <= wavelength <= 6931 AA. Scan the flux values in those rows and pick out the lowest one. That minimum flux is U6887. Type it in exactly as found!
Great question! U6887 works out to 1.487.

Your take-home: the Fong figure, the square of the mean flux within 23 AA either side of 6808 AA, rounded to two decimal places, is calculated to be 2.47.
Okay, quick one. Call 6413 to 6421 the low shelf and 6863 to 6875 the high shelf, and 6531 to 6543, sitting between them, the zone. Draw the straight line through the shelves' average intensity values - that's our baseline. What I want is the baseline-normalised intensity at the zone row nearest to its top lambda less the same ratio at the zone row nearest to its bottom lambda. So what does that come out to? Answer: -0.072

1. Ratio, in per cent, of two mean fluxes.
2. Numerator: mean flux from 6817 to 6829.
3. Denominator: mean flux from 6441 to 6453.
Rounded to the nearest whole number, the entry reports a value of 97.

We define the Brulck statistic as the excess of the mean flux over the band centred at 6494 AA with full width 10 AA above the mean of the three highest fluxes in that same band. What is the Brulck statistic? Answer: -0.030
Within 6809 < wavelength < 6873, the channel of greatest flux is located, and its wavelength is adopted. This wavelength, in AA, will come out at 6832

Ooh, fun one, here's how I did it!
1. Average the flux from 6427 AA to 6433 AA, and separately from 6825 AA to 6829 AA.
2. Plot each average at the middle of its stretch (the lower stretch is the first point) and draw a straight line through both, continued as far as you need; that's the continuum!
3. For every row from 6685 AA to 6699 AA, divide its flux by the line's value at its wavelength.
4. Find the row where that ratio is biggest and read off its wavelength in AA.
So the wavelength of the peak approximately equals 6690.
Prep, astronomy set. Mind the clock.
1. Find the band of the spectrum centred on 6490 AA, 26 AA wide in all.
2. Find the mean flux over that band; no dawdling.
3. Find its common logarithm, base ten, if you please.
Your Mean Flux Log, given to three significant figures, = 0.201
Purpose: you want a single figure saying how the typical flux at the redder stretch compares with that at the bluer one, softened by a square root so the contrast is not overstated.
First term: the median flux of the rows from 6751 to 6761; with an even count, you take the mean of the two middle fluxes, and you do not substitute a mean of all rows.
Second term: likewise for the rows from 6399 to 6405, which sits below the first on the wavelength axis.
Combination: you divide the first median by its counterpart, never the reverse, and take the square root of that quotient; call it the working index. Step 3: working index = 0.98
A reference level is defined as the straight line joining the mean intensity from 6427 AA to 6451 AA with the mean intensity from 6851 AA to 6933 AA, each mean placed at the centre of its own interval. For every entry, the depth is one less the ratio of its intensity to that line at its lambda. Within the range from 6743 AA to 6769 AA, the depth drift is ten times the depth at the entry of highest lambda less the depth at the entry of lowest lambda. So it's -0.30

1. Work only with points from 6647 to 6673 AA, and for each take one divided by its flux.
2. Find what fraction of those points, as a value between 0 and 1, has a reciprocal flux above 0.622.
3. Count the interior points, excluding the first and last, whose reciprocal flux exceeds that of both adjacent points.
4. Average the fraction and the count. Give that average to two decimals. 1.85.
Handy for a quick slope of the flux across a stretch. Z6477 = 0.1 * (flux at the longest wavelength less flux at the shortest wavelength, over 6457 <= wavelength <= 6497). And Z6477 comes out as -0.017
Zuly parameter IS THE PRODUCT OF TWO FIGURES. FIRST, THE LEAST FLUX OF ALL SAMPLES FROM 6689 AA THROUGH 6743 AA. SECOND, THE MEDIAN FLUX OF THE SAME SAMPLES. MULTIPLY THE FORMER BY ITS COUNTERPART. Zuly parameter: 2.29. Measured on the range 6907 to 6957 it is 2.45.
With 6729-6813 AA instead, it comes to 2.32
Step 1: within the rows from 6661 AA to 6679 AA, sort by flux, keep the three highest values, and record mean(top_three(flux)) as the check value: 1.63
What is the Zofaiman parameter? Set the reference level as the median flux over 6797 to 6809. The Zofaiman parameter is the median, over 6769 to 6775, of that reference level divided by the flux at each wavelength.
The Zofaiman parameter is 0.99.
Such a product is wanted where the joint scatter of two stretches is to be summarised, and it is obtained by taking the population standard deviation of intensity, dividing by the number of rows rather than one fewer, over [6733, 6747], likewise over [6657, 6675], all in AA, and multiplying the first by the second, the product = 0.0026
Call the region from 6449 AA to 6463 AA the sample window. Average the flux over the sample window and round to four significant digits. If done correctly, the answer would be 1.609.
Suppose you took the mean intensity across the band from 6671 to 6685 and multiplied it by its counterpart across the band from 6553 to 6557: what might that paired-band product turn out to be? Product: 2.53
